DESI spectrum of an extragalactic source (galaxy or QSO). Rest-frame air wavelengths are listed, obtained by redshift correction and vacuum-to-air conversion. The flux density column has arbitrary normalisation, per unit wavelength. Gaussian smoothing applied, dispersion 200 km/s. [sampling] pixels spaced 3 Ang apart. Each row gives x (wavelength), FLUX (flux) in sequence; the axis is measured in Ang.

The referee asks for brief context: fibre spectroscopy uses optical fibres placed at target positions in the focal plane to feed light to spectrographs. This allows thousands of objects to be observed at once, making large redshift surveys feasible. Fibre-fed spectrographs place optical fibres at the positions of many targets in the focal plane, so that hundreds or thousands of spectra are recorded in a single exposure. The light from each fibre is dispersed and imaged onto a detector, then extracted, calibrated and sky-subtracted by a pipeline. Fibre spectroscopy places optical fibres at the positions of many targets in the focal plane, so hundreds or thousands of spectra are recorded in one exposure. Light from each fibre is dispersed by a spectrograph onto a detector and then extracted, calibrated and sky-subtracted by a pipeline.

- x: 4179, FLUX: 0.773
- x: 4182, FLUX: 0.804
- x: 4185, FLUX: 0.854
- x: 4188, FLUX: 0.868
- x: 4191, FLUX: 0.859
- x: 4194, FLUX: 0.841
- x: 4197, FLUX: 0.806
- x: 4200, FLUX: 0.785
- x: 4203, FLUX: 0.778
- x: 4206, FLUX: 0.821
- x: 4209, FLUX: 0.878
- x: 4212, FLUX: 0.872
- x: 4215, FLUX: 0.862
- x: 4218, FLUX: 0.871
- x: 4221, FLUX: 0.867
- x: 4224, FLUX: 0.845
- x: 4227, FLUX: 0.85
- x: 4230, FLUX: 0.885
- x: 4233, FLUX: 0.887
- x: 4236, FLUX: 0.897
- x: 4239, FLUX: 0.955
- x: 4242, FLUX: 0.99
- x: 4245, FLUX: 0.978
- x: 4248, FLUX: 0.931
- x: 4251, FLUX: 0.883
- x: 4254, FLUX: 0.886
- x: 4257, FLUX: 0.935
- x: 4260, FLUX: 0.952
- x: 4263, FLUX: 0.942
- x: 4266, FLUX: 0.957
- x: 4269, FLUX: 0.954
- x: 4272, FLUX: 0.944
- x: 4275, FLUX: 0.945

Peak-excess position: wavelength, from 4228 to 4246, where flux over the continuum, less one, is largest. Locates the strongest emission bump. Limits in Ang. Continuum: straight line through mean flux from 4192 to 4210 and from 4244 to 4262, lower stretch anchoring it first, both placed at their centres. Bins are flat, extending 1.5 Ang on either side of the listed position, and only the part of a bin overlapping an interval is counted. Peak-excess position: 4242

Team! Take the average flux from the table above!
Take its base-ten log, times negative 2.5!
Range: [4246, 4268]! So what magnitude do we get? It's 0.08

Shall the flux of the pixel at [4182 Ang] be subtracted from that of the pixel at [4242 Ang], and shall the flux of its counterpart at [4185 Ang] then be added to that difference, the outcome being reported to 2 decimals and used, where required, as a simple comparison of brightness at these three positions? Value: 1.04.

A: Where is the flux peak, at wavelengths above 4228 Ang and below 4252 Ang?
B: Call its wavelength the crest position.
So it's 4242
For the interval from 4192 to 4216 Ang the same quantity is 4209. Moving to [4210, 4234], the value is 4233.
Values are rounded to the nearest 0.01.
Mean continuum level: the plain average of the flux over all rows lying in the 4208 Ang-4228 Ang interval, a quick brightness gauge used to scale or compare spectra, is 0.86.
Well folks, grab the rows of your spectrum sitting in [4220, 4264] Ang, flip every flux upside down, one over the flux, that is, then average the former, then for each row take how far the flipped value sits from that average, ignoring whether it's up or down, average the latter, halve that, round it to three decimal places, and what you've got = 0.024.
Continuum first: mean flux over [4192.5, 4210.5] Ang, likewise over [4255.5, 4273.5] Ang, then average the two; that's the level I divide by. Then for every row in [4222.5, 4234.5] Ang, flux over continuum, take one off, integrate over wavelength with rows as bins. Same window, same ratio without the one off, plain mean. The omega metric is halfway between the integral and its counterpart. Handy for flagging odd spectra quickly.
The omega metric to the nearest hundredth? 0.38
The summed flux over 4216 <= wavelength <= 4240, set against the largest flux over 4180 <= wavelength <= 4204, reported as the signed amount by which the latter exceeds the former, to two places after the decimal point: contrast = -6.19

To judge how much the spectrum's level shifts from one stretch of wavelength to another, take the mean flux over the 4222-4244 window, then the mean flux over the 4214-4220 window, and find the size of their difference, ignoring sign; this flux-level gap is 0.035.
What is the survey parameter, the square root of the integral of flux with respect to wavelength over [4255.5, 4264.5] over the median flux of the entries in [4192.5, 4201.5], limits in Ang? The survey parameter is 3.24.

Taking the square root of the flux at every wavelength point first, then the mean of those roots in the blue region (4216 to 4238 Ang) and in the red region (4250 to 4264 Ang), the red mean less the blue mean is 0.025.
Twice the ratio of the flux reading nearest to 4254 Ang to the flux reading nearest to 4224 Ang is 2.10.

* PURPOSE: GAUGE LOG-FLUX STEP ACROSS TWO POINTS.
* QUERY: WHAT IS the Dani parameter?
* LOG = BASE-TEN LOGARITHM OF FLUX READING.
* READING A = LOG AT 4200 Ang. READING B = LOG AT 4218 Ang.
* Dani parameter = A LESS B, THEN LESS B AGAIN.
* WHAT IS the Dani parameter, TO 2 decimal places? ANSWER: 0.01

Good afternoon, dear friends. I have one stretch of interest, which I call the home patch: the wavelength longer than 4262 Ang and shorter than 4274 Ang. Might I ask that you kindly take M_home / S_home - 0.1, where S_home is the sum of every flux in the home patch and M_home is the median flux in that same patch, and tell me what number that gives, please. 0.150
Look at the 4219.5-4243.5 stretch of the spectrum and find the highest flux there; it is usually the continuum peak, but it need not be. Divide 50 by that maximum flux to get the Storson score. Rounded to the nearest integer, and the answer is 51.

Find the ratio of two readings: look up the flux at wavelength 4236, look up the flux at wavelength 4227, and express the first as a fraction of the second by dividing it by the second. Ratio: 1.06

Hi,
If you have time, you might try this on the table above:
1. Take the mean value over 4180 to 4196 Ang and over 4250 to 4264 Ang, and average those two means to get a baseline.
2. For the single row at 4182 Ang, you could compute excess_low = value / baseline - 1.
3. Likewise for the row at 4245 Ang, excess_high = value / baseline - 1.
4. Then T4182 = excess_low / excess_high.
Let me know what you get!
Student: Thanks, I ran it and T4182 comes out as -0.8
